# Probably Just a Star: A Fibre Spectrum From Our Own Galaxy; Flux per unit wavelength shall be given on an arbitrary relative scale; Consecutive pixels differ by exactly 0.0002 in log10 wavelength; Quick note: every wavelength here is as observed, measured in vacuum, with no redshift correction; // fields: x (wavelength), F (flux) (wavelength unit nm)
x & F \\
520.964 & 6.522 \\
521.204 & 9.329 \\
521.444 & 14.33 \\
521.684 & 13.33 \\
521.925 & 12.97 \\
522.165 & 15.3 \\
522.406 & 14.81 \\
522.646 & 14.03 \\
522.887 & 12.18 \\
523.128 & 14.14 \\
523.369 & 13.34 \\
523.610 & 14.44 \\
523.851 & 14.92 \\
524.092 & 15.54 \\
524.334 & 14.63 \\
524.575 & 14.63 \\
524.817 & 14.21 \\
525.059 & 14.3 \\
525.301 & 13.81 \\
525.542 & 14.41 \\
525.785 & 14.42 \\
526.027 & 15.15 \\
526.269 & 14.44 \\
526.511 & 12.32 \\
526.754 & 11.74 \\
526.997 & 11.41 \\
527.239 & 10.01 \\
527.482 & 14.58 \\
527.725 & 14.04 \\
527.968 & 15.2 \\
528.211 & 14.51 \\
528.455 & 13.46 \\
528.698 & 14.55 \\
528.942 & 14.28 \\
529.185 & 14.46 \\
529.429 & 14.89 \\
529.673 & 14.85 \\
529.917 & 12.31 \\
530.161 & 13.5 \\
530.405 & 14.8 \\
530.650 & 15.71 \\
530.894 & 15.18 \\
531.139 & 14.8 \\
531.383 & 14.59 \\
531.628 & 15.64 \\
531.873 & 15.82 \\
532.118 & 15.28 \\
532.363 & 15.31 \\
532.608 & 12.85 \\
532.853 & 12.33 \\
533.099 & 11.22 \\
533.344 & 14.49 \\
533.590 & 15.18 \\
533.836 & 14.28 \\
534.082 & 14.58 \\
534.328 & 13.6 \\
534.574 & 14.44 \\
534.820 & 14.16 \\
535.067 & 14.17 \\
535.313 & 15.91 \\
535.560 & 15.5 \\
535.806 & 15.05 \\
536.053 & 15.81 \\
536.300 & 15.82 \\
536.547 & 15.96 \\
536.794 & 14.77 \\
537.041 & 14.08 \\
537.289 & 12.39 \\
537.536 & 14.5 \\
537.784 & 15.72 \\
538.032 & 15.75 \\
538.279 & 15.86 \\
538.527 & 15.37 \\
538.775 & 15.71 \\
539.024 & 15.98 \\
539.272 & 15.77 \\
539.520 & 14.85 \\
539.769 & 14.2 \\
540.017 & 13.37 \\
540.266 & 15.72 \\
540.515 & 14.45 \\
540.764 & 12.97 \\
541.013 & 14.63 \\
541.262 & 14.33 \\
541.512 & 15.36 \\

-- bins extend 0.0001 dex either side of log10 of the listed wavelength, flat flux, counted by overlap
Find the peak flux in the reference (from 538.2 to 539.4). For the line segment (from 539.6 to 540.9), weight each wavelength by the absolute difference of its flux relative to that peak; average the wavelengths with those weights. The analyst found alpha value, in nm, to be 540.30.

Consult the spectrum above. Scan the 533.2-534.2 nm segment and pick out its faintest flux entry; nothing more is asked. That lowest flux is 14.28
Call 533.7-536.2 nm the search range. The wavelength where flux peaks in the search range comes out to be 535.313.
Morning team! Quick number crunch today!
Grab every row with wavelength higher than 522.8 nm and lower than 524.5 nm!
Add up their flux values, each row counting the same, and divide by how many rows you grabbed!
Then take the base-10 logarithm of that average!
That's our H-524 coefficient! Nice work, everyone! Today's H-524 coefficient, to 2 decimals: 1.15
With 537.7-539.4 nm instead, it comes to 1.20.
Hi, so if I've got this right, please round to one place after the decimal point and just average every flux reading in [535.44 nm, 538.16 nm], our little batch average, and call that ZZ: 15.0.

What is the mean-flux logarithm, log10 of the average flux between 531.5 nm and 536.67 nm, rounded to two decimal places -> 1.17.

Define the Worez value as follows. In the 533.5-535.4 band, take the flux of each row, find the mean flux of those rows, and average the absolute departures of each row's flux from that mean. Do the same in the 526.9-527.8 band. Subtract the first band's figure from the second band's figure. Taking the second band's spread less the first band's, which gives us 1.3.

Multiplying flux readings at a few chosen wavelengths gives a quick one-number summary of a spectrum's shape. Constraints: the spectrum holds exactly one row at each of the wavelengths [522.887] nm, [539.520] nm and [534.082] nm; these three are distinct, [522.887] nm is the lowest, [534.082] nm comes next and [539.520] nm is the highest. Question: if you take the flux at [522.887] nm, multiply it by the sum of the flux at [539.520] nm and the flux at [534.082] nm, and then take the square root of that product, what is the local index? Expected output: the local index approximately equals 18.9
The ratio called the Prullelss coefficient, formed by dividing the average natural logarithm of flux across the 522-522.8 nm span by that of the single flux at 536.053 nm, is 0.97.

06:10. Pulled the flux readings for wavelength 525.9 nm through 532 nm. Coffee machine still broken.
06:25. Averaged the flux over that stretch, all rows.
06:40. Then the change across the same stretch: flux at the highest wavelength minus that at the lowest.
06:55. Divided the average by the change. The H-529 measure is 21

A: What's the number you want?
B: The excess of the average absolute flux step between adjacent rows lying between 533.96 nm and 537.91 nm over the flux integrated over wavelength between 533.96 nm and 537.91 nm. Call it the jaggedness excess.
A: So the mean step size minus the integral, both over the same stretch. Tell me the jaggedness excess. -57.5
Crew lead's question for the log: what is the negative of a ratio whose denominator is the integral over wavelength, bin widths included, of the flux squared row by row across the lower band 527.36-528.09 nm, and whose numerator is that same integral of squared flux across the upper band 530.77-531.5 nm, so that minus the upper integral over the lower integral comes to -1.04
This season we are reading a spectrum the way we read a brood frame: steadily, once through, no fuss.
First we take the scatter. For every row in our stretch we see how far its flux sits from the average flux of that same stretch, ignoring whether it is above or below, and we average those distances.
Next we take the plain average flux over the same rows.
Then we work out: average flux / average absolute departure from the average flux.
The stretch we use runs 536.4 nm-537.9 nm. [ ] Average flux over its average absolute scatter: 16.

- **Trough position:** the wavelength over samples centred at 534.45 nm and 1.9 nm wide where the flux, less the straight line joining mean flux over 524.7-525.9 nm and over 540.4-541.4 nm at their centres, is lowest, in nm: 534.328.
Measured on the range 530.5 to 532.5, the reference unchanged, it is 531.383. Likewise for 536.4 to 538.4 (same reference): 537.289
